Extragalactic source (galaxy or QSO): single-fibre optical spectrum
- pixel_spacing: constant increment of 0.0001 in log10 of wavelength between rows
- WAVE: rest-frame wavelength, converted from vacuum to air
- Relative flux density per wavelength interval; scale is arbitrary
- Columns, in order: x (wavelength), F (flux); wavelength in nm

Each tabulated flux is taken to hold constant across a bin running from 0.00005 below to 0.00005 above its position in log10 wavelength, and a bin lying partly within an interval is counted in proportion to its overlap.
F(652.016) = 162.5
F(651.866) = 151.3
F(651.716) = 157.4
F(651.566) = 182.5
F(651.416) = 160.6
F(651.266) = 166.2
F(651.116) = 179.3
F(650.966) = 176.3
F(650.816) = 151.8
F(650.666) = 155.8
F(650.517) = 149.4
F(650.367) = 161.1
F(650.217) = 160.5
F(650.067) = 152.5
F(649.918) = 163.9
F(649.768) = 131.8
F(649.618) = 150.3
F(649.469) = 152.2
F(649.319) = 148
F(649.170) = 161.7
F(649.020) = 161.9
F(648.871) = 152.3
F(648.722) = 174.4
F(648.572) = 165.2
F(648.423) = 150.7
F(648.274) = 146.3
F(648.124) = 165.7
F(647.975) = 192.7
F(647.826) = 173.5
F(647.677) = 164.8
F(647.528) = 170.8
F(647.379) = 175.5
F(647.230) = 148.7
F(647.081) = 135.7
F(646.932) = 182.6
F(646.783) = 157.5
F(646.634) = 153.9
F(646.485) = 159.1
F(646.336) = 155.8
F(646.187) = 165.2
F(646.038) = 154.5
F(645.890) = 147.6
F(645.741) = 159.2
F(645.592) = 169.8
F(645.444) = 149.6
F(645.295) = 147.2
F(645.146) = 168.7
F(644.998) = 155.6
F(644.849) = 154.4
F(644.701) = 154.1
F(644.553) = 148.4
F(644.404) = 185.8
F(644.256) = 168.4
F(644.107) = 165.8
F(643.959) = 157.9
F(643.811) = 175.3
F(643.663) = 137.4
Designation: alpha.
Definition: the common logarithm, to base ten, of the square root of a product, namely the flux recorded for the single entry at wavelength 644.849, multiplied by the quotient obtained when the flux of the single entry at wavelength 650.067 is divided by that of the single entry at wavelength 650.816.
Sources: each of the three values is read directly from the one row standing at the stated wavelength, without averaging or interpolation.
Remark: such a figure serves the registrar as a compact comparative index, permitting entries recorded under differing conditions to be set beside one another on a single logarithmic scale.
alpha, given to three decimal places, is 1.095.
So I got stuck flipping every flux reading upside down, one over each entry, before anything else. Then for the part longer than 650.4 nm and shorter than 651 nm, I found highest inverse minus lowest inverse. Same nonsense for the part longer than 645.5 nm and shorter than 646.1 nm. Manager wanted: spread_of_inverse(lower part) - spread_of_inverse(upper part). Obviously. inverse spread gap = -0.0001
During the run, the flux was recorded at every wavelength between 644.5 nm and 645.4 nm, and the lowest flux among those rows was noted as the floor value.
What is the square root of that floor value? 12.1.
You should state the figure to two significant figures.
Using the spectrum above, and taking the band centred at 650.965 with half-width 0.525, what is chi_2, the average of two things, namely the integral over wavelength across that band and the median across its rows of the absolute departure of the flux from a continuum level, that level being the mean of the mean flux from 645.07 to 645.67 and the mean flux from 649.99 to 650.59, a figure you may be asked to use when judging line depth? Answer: 9.1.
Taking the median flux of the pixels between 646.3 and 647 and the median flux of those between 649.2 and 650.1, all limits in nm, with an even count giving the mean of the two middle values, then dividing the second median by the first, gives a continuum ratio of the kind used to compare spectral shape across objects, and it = 0.96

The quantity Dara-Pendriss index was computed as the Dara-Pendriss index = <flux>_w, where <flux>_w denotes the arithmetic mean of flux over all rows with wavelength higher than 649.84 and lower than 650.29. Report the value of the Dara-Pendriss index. 159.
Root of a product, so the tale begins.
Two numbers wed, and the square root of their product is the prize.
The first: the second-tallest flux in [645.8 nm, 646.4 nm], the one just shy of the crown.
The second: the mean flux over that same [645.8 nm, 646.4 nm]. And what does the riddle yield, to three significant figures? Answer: 156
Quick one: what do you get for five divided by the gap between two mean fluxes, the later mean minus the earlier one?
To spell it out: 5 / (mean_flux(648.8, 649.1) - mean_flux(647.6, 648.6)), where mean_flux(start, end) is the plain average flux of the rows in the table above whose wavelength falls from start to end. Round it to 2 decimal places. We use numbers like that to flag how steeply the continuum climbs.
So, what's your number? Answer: -0.59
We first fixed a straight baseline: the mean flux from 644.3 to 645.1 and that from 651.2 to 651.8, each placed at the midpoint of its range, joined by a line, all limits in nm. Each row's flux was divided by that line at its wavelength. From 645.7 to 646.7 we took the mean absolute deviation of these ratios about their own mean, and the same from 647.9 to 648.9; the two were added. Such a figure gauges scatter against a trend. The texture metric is 0.10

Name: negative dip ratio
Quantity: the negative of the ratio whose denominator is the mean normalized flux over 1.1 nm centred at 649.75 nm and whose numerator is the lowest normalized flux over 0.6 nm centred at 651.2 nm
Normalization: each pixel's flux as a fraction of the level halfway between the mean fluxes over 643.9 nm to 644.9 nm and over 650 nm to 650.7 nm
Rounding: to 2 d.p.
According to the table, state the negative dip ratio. -1.06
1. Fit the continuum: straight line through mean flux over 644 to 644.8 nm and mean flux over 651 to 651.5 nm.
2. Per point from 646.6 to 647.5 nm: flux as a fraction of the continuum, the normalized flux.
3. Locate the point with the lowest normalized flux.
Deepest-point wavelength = 647.081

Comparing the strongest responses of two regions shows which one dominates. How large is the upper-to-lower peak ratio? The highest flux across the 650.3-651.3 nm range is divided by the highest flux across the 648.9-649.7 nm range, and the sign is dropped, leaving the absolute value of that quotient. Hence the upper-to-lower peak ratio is 1.11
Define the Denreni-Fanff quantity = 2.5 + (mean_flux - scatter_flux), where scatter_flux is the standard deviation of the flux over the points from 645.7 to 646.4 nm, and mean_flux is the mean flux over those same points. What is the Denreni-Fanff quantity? 153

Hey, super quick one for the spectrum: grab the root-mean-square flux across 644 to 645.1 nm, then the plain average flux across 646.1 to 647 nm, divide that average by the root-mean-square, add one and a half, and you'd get 2.50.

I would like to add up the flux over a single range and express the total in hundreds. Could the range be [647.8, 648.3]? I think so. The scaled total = 6.8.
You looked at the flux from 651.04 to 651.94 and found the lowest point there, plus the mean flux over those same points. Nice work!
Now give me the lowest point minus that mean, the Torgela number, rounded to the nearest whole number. -15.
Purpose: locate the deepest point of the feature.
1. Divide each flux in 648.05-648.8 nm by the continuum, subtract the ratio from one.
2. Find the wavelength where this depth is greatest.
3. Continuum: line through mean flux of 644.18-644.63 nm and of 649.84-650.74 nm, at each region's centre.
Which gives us 648.274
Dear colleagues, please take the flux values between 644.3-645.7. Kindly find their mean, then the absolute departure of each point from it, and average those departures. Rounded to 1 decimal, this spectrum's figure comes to 10.3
